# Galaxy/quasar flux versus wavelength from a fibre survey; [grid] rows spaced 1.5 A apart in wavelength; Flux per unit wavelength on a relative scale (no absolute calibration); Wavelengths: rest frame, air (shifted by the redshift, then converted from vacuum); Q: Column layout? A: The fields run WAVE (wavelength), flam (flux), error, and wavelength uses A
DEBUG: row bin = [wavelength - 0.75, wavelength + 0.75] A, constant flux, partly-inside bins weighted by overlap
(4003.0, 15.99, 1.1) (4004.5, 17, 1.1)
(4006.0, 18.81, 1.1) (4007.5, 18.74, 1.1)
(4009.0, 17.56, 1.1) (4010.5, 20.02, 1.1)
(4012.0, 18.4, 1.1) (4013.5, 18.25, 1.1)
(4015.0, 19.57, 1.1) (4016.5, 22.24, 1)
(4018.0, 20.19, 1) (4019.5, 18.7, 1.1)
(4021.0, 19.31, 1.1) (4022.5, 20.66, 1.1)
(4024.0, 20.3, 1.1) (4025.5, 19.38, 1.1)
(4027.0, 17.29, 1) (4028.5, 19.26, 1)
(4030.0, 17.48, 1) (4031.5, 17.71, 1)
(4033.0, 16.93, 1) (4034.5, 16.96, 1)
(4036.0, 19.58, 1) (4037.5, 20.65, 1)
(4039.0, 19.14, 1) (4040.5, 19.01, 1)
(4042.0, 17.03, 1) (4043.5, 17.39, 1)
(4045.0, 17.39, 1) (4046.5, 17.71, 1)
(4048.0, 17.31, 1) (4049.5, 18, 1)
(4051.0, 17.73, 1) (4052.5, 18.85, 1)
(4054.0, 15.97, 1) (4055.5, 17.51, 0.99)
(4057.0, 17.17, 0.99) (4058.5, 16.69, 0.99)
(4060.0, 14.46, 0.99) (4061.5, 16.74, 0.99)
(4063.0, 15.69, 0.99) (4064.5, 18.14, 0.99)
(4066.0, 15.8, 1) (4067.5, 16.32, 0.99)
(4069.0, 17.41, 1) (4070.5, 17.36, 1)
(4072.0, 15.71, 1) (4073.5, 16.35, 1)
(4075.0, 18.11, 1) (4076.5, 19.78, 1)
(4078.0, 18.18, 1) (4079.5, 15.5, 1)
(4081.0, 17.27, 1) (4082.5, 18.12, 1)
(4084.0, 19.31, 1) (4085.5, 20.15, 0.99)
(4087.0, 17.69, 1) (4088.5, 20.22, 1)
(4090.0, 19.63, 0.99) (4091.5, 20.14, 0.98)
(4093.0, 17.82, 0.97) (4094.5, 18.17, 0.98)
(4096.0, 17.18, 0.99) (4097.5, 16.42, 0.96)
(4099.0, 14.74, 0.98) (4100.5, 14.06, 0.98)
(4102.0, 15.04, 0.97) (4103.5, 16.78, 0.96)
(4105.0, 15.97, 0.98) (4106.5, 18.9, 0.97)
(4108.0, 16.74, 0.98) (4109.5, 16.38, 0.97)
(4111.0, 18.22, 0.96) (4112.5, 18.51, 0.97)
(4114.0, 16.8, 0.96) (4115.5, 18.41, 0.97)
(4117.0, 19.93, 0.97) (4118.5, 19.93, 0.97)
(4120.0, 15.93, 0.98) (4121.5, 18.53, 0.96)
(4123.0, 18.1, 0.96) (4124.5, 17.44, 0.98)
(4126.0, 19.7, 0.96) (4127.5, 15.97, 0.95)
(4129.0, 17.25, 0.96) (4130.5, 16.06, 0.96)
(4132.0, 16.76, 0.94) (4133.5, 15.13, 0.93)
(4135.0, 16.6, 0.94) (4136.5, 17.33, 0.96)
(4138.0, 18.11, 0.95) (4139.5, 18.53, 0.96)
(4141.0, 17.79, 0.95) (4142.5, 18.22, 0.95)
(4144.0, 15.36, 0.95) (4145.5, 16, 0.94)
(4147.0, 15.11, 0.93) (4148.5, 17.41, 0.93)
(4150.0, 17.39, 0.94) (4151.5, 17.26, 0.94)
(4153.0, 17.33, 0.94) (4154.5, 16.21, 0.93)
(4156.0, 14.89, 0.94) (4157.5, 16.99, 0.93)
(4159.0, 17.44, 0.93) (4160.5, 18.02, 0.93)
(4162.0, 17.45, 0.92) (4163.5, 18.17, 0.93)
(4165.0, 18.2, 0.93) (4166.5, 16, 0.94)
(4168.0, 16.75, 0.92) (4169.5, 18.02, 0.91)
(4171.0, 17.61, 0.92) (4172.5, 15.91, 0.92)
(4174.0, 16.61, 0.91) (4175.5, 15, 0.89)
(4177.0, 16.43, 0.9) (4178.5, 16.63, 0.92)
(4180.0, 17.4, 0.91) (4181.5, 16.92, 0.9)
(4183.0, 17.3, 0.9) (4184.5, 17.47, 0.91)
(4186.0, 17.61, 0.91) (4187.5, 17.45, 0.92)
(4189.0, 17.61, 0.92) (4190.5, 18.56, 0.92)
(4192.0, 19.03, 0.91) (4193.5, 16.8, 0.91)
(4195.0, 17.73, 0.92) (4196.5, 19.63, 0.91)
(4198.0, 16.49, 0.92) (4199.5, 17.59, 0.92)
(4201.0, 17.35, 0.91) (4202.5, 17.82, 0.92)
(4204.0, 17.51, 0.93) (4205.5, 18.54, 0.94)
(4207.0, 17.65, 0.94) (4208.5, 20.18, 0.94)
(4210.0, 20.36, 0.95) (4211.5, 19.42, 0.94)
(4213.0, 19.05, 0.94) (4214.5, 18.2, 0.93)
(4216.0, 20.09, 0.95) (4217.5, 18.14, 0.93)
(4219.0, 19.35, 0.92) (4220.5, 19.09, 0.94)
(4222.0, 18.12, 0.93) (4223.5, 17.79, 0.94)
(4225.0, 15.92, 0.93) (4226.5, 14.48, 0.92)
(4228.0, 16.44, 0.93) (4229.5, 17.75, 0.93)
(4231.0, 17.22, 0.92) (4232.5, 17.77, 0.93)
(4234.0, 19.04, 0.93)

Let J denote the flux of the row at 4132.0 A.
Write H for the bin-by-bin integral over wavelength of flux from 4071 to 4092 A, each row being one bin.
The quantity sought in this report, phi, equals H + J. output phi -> 400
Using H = 384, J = 16.76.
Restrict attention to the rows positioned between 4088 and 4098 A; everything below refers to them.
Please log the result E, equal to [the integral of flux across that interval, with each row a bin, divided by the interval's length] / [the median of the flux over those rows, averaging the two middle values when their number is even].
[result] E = 1.02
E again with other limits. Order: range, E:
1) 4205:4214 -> 1.00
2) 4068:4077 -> 1.00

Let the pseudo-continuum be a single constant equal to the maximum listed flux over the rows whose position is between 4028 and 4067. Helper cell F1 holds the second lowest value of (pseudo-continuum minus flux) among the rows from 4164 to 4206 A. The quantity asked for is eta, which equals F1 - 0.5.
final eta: 1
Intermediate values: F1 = 1.6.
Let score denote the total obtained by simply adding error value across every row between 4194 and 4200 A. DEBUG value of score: 4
